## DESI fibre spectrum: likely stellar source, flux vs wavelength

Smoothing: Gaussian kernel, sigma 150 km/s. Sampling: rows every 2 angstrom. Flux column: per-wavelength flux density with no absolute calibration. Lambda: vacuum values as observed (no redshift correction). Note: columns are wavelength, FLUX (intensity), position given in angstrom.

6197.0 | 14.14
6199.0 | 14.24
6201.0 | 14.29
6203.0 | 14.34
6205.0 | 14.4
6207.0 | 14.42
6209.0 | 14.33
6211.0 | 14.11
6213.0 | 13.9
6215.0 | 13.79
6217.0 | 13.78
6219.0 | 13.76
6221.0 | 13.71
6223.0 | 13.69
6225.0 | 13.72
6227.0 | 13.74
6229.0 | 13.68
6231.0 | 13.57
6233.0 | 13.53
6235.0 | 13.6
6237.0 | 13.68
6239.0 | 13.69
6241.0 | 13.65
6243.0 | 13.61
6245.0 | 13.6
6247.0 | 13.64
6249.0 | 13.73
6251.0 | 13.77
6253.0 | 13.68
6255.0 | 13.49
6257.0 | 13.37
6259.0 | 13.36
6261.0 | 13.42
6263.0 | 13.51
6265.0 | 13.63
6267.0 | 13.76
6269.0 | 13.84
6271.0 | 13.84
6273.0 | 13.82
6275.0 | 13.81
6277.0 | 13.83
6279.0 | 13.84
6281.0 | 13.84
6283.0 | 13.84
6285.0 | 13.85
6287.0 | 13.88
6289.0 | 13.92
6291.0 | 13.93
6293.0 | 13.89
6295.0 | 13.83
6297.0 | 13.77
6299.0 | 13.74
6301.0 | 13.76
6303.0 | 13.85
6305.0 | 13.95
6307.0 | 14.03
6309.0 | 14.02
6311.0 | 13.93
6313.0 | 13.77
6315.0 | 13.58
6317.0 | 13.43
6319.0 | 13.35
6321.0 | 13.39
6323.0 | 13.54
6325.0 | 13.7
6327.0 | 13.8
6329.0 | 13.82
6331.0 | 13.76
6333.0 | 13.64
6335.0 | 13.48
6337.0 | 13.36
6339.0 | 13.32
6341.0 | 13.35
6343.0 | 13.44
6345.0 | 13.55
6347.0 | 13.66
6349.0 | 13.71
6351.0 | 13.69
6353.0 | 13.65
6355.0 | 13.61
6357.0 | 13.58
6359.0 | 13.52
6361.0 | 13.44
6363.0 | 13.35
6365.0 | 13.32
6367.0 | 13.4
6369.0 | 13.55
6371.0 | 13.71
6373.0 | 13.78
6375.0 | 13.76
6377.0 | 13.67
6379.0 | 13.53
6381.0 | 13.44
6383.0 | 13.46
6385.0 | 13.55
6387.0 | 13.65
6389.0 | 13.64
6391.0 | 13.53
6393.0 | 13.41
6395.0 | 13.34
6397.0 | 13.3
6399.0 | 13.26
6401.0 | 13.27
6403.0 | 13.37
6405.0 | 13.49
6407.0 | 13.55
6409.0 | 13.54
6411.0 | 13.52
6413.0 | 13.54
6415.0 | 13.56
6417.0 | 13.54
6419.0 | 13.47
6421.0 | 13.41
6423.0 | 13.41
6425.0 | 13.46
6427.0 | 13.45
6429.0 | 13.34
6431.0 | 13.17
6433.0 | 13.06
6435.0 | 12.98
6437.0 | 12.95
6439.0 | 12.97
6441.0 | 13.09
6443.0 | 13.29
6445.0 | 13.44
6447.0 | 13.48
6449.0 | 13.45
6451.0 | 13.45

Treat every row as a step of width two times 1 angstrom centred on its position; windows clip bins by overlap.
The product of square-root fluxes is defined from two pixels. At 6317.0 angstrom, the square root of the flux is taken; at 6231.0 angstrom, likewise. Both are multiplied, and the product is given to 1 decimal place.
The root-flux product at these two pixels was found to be 13.5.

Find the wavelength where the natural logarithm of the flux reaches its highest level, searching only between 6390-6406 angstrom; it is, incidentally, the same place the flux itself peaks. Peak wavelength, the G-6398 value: 6391.0 angstrom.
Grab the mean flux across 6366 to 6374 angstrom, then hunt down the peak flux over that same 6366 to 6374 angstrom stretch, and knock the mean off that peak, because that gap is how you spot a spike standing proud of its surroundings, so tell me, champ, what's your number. 0.170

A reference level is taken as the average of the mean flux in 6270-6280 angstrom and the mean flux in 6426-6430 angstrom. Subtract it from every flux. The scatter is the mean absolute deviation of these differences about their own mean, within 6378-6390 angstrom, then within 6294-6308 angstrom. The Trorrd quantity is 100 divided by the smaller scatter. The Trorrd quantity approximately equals 1463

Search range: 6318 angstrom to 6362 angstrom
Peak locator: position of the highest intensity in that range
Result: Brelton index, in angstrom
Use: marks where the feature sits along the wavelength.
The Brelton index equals 6329.0 angstrom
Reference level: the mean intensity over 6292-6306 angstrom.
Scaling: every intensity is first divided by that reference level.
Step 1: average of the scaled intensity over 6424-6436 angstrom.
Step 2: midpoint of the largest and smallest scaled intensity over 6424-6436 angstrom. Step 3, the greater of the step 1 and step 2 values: 0.96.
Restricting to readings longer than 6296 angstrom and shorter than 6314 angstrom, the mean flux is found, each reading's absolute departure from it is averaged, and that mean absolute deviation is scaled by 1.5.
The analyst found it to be 0.15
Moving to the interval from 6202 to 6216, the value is 0.32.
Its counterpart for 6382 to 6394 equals 0.11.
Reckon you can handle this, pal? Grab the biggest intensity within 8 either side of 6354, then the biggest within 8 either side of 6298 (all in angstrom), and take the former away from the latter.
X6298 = 0.24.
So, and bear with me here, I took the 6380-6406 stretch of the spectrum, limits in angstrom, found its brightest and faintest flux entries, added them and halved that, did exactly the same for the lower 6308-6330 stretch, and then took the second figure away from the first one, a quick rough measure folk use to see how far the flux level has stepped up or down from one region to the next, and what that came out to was -0.23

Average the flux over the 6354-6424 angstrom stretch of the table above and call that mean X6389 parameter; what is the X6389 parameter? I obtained 13.50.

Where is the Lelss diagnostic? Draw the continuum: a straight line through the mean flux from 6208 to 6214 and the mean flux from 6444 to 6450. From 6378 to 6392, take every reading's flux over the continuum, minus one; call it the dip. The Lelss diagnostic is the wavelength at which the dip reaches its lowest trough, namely 6381.0 angstrom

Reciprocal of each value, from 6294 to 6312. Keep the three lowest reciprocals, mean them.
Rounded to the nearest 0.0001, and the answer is 0.0714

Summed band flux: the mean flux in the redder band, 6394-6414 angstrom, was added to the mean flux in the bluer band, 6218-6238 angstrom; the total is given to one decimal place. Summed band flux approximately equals 27.1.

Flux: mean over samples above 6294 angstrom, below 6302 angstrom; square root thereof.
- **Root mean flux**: 3.711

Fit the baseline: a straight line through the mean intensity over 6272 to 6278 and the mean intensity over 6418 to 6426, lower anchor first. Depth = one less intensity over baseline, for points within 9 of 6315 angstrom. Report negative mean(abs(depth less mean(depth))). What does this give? -0.0164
